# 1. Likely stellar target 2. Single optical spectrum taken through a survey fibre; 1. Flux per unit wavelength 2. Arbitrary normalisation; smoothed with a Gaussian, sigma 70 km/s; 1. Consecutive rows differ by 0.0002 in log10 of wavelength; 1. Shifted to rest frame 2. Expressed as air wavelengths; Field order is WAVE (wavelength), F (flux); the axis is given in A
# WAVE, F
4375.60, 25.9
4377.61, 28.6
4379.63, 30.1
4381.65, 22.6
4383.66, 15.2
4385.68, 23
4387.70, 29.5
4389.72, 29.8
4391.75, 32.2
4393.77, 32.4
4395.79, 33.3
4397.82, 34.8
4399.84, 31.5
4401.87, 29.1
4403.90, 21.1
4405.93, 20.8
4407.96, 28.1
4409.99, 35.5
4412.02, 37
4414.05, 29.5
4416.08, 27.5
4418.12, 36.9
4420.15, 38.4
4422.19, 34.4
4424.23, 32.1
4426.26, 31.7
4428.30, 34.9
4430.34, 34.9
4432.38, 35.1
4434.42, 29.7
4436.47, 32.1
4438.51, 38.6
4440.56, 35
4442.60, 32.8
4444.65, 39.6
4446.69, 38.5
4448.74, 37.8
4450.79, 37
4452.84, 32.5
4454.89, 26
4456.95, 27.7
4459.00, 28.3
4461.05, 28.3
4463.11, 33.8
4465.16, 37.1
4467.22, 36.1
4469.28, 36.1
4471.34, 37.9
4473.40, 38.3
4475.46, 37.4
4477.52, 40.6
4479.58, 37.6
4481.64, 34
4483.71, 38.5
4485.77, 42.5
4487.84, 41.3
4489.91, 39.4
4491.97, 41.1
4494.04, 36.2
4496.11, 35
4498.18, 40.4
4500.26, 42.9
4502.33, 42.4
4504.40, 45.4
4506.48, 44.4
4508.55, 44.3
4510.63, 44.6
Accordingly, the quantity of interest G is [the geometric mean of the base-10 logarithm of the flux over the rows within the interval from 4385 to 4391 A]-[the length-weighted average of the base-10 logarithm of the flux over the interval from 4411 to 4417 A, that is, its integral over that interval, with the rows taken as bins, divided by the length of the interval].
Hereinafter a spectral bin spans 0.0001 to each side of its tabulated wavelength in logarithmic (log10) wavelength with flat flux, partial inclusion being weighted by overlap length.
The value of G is -0.06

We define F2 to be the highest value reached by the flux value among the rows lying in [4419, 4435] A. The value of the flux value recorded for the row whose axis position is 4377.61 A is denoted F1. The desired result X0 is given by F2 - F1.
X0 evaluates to 10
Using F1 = 28.6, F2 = 38.4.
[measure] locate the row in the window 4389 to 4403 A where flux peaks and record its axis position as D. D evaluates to 4397.82 A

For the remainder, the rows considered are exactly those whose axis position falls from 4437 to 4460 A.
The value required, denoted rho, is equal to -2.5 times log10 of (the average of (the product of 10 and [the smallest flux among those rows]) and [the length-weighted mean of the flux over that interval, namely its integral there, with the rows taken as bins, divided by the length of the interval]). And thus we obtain -5.42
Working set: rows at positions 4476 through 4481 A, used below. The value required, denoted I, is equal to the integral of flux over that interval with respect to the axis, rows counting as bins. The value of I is 193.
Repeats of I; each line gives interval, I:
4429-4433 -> 140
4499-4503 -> 170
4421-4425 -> 134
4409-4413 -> 145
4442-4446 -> 147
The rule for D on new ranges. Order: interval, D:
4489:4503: 4500.26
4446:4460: 4446.69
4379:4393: 4391.75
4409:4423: 4420.15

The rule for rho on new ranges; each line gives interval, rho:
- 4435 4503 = -5.43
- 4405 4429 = -5.20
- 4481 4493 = -5.70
